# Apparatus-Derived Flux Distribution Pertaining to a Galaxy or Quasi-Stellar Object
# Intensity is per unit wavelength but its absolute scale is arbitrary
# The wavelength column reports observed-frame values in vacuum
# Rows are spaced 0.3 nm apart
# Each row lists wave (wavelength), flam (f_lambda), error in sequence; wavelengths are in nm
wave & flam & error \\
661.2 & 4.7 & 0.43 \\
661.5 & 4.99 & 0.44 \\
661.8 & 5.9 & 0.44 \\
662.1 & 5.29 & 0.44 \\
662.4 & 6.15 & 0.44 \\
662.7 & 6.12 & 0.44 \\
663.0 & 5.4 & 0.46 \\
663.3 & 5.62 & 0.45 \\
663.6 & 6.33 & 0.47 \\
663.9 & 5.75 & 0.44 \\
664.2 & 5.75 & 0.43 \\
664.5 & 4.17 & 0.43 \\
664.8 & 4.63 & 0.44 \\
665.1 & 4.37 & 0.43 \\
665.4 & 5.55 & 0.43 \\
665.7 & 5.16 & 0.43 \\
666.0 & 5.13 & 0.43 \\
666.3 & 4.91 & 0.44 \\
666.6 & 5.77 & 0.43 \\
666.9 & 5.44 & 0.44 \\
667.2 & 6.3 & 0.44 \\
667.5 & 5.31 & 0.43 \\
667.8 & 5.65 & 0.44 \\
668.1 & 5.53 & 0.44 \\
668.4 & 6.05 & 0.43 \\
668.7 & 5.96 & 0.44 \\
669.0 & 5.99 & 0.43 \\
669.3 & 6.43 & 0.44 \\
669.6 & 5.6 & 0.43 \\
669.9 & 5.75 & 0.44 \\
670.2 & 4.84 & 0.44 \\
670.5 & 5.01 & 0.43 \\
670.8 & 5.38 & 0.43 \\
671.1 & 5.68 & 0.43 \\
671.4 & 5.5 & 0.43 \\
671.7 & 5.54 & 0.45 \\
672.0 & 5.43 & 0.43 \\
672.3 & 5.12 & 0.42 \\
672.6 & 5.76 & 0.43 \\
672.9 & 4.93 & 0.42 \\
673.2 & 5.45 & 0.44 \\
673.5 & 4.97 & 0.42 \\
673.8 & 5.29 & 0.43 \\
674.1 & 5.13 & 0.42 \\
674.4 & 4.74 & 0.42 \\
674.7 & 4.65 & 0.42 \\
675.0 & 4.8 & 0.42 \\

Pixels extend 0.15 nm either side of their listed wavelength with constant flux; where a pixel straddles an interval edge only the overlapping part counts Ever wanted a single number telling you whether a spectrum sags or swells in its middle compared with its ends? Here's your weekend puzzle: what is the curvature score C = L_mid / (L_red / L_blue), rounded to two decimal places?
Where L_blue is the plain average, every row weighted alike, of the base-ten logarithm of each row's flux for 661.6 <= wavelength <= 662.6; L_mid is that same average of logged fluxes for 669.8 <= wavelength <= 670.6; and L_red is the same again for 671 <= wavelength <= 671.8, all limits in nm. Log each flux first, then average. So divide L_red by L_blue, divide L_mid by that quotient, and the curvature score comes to 0.73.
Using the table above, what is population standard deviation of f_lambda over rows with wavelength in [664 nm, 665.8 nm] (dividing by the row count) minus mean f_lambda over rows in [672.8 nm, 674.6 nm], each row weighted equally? -4.49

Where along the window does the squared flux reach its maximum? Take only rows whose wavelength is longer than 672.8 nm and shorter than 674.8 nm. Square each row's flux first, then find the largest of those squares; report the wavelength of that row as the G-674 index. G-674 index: 673.2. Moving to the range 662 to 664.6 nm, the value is 663.6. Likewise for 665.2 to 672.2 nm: 669.3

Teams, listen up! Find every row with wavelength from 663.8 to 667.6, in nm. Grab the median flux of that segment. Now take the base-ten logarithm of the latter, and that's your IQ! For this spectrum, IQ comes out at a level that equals 0.725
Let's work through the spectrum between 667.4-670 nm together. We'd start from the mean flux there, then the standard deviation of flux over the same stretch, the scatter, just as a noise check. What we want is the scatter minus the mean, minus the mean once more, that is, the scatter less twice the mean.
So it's -11.3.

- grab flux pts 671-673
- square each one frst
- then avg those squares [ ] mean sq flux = 29.5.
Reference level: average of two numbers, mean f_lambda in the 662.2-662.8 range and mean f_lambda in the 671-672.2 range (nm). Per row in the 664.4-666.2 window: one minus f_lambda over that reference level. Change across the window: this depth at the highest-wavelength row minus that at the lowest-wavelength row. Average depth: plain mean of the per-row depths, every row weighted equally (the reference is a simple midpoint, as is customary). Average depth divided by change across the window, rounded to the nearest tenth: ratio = -1.0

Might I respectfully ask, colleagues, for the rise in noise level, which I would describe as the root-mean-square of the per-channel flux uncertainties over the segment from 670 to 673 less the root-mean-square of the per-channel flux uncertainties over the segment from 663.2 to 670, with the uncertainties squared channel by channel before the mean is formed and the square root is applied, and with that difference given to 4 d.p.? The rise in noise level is -0.0060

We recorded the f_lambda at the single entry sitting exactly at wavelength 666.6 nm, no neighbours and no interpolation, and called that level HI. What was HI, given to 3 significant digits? 5.77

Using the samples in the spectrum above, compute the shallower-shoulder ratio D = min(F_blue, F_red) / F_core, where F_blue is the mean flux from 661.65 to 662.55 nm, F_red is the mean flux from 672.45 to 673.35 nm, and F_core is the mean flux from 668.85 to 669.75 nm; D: 0.90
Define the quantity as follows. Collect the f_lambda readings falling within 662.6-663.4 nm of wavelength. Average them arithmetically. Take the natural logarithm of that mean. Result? 1.74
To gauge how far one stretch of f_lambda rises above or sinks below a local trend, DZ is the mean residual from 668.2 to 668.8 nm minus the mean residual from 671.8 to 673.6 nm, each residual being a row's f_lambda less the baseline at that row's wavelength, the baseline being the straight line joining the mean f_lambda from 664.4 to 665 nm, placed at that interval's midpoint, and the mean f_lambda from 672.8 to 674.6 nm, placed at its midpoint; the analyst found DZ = 1.0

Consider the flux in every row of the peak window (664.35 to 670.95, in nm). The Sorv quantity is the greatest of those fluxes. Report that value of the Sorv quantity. 6.43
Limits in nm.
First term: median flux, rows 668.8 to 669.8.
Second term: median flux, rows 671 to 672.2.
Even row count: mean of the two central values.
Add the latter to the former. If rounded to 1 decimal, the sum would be 11.5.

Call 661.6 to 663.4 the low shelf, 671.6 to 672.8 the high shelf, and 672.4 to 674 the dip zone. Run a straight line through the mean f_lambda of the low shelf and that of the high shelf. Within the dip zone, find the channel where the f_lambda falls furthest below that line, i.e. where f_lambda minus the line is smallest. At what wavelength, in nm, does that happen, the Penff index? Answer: 672.9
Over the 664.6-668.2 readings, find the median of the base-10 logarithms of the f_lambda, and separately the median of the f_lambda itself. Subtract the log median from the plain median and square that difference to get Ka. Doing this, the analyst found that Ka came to 21.6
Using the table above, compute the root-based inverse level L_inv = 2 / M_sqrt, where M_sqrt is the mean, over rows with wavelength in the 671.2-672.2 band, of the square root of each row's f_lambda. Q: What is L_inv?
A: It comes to 0.854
